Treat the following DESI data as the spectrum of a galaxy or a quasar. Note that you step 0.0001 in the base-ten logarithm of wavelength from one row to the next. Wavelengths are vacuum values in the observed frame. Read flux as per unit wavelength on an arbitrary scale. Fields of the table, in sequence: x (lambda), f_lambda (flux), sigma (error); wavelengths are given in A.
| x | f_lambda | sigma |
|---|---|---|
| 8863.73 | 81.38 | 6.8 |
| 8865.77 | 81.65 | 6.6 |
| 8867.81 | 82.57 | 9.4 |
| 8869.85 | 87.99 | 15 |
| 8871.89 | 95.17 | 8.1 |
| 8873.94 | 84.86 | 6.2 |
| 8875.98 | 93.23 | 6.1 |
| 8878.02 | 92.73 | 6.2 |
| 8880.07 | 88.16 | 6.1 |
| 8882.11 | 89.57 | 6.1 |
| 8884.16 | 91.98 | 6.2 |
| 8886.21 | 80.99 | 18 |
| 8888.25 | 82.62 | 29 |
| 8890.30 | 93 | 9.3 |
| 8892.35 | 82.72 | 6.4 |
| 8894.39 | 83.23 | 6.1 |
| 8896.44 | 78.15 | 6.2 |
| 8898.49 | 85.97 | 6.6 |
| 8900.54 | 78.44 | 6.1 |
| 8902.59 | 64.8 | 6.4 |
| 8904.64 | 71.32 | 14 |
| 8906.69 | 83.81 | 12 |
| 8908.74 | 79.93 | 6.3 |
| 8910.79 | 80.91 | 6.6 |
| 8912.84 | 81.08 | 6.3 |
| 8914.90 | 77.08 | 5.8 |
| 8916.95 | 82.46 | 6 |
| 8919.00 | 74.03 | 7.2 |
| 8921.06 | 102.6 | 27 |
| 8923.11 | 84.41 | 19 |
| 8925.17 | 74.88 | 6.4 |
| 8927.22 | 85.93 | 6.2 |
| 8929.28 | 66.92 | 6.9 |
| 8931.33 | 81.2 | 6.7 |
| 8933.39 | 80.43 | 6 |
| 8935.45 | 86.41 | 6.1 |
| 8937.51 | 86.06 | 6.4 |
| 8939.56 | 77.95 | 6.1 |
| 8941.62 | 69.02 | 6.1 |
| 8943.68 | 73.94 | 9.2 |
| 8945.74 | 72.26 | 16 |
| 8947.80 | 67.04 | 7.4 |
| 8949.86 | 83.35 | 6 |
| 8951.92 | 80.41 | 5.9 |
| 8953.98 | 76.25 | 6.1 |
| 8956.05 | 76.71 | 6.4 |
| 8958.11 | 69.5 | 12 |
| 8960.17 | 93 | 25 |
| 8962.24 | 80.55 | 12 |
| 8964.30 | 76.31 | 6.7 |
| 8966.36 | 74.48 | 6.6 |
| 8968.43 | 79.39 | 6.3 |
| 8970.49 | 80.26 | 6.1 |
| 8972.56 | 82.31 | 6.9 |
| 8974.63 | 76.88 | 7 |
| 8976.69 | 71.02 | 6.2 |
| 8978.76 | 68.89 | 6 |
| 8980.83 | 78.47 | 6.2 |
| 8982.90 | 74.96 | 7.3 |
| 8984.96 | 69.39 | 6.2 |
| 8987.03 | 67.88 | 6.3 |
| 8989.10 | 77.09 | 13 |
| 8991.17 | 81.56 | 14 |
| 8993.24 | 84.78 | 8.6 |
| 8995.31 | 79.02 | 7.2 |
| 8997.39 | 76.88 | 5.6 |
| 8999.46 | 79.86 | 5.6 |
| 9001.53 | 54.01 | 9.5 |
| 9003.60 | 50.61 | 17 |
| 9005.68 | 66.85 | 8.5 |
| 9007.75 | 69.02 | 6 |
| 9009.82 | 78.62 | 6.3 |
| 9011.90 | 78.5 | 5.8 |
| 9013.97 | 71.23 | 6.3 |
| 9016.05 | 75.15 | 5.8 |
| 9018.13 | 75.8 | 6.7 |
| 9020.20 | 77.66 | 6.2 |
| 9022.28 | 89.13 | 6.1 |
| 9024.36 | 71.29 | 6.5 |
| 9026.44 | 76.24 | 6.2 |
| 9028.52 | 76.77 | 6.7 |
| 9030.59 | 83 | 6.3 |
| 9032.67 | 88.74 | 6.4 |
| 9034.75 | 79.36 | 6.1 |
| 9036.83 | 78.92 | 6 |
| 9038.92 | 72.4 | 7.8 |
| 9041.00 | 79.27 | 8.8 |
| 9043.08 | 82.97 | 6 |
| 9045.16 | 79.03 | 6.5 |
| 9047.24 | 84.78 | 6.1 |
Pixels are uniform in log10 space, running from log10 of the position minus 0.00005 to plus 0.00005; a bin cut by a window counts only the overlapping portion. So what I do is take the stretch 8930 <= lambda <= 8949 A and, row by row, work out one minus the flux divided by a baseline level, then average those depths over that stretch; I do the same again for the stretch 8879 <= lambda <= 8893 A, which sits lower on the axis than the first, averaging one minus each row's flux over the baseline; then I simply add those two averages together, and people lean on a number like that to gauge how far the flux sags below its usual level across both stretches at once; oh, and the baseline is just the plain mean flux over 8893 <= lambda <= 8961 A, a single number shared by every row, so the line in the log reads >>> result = -0.076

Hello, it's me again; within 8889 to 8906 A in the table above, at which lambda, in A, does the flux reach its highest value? 8890.30 A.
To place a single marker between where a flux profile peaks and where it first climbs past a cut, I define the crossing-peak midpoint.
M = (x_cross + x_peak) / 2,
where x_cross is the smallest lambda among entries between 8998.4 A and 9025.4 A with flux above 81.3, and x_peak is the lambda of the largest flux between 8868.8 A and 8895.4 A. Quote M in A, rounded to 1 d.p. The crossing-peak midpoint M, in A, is 8947.1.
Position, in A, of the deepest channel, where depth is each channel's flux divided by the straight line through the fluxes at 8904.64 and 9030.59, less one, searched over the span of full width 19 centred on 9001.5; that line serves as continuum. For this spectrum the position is 9003.60 A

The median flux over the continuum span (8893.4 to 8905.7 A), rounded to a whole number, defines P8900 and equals 78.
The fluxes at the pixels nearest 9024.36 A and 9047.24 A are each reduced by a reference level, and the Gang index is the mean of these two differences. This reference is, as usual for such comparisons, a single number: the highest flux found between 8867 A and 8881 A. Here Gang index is -17.1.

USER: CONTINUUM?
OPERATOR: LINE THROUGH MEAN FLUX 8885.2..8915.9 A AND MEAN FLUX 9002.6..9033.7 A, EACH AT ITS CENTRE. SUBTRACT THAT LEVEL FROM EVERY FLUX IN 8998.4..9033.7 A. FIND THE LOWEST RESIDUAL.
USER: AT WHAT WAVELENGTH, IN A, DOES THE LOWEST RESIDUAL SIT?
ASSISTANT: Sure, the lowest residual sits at 9003.60 A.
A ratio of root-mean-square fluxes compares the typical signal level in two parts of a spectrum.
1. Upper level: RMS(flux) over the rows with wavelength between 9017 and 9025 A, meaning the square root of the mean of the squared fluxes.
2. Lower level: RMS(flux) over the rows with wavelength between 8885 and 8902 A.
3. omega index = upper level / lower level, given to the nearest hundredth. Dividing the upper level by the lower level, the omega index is 0.95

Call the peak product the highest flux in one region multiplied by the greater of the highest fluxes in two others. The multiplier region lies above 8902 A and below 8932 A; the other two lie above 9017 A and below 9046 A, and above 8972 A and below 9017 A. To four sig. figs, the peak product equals 9145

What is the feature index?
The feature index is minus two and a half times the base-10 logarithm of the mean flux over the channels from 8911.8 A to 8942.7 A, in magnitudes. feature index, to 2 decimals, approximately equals -4.77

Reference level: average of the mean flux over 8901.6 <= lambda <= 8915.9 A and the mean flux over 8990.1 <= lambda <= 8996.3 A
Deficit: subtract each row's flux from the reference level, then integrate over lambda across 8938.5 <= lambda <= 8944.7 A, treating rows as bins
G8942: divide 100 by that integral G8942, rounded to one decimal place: 2.8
